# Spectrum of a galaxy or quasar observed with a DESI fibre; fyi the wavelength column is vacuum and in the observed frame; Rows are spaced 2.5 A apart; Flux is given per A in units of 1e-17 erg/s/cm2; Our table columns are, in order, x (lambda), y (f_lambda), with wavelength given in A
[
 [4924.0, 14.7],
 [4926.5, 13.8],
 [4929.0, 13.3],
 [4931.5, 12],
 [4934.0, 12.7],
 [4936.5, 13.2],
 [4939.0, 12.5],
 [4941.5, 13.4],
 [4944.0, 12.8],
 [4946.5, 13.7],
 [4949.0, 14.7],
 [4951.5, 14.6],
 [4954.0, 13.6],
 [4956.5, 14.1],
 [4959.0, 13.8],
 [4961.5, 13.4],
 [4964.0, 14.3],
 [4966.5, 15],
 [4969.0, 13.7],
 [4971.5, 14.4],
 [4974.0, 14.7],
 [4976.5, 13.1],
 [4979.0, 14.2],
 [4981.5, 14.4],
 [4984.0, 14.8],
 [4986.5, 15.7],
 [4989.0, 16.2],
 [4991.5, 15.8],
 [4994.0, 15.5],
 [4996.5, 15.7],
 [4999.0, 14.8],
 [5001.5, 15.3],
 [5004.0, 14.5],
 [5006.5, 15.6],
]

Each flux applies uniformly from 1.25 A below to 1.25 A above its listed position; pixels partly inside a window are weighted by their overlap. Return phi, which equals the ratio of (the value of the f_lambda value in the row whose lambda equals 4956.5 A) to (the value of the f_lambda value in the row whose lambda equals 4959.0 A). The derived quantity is 1.02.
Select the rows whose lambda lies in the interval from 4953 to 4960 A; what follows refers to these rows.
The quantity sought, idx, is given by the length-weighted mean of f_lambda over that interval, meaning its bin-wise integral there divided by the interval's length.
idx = 13.8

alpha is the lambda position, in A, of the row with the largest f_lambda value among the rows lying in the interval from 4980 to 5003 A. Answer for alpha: 4989.0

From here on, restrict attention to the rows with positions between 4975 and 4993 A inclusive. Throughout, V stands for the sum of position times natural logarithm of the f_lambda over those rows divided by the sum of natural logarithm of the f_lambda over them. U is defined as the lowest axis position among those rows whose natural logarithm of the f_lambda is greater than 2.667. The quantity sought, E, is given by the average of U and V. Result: 4982.8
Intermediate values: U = 4981.5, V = 4984.1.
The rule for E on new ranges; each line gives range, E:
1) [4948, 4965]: 4952.7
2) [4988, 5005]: 4992.7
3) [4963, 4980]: 4969.0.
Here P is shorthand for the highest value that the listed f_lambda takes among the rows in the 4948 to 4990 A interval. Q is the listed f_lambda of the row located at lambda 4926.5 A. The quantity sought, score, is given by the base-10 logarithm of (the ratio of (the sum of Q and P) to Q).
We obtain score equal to 0.337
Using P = 16.2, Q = 13.8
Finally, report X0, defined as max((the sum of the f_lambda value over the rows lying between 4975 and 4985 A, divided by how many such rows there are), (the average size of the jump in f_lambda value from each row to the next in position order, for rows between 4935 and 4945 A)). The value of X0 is 14.1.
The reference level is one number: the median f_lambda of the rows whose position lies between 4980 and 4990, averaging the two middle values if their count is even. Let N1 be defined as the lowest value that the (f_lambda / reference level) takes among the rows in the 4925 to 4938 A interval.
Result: 0.79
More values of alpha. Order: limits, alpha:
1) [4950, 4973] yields 4966.5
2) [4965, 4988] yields 4986.5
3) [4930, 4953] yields 4949.0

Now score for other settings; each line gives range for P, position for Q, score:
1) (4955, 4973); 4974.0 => 0.305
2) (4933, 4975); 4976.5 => 0.331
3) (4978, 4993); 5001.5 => 0.314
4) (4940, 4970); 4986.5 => 0.291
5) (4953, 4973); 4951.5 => 0.307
